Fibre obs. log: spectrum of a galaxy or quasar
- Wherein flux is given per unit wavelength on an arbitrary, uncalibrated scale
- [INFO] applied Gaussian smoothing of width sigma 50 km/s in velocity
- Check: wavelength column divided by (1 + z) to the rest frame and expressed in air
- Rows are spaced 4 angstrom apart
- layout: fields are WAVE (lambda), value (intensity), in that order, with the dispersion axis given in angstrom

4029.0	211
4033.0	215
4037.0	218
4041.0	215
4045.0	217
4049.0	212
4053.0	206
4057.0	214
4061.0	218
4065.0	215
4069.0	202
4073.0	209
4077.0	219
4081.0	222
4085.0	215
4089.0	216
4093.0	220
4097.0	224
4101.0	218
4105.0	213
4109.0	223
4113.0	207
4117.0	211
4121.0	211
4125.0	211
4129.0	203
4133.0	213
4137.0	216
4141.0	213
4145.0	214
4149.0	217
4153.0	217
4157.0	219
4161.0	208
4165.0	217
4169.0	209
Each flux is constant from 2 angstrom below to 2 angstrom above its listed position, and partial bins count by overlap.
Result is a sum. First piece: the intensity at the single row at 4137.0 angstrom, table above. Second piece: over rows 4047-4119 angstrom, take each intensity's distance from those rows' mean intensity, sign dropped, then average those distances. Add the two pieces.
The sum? 221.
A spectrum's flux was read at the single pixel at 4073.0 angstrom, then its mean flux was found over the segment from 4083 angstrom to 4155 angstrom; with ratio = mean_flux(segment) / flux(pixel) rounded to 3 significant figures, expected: 1.03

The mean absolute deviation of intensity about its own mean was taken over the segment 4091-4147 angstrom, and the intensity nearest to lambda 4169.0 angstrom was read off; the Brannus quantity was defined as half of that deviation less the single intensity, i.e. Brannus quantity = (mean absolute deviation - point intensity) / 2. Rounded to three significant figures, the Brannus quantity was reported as -102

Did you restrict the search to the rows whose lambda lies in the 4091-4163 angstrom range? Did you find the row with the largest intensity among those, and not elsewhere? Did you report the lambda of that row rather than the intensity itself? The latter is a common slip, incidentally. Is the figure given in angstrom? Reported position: 4097.0 angstrom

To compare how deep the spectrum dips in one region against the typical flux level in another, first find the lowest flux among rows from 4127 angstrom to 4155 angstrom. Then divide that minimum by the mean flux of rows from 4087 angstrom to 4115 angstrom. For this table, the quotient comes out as 0.93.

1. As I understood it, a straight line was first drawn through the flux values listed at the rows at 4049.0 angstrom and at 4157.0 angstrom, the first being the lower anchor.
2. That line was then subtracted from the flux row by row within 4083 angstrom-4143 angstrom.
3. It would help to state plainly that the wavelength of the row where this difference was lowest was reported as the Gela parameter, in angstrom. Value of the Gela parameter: 4129.0 angstrom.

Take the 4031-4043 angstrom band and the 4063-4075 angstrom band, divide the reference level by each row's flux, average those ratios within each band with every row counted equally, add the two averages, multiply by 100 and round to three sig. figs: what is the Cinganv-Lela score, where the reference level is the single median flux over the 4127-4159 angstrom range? 203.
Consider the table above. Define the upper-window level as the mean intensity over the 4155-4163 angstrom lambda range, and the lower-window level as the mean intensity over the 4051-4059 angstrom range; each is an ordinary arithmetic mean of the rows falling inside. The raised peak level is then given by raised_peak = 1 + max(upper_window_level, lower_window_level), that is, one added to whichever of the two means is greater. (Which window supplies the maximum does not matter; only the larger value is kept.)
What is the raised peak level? 214.5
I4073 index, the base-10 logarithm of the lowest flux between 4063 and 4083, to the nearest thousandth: 2.305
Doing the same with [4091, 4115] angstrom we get 2.316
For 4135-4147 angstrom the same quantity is 2.328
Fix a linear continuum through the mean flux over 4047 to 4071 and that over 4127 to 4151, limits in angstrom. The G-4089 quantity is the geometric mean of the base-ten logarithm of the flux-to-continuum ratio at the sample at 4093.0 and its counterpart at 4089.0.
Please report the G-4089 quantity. 0.012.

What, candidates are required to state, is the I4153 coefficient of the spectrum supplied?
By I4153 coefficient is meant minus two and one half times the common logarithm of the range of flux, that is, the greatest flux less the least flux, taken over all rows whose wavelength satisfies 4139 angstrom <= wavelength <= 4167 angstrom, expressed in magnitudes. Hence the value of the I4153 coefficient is -2.60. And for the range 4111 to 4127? -1.51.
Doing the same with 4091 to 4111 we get -2.60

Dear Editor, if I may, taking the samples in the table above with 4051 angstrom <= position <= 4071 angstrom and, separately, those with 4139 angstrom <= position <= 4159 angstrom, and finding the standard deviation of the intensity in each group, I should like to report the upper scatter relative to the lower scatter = 0.37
